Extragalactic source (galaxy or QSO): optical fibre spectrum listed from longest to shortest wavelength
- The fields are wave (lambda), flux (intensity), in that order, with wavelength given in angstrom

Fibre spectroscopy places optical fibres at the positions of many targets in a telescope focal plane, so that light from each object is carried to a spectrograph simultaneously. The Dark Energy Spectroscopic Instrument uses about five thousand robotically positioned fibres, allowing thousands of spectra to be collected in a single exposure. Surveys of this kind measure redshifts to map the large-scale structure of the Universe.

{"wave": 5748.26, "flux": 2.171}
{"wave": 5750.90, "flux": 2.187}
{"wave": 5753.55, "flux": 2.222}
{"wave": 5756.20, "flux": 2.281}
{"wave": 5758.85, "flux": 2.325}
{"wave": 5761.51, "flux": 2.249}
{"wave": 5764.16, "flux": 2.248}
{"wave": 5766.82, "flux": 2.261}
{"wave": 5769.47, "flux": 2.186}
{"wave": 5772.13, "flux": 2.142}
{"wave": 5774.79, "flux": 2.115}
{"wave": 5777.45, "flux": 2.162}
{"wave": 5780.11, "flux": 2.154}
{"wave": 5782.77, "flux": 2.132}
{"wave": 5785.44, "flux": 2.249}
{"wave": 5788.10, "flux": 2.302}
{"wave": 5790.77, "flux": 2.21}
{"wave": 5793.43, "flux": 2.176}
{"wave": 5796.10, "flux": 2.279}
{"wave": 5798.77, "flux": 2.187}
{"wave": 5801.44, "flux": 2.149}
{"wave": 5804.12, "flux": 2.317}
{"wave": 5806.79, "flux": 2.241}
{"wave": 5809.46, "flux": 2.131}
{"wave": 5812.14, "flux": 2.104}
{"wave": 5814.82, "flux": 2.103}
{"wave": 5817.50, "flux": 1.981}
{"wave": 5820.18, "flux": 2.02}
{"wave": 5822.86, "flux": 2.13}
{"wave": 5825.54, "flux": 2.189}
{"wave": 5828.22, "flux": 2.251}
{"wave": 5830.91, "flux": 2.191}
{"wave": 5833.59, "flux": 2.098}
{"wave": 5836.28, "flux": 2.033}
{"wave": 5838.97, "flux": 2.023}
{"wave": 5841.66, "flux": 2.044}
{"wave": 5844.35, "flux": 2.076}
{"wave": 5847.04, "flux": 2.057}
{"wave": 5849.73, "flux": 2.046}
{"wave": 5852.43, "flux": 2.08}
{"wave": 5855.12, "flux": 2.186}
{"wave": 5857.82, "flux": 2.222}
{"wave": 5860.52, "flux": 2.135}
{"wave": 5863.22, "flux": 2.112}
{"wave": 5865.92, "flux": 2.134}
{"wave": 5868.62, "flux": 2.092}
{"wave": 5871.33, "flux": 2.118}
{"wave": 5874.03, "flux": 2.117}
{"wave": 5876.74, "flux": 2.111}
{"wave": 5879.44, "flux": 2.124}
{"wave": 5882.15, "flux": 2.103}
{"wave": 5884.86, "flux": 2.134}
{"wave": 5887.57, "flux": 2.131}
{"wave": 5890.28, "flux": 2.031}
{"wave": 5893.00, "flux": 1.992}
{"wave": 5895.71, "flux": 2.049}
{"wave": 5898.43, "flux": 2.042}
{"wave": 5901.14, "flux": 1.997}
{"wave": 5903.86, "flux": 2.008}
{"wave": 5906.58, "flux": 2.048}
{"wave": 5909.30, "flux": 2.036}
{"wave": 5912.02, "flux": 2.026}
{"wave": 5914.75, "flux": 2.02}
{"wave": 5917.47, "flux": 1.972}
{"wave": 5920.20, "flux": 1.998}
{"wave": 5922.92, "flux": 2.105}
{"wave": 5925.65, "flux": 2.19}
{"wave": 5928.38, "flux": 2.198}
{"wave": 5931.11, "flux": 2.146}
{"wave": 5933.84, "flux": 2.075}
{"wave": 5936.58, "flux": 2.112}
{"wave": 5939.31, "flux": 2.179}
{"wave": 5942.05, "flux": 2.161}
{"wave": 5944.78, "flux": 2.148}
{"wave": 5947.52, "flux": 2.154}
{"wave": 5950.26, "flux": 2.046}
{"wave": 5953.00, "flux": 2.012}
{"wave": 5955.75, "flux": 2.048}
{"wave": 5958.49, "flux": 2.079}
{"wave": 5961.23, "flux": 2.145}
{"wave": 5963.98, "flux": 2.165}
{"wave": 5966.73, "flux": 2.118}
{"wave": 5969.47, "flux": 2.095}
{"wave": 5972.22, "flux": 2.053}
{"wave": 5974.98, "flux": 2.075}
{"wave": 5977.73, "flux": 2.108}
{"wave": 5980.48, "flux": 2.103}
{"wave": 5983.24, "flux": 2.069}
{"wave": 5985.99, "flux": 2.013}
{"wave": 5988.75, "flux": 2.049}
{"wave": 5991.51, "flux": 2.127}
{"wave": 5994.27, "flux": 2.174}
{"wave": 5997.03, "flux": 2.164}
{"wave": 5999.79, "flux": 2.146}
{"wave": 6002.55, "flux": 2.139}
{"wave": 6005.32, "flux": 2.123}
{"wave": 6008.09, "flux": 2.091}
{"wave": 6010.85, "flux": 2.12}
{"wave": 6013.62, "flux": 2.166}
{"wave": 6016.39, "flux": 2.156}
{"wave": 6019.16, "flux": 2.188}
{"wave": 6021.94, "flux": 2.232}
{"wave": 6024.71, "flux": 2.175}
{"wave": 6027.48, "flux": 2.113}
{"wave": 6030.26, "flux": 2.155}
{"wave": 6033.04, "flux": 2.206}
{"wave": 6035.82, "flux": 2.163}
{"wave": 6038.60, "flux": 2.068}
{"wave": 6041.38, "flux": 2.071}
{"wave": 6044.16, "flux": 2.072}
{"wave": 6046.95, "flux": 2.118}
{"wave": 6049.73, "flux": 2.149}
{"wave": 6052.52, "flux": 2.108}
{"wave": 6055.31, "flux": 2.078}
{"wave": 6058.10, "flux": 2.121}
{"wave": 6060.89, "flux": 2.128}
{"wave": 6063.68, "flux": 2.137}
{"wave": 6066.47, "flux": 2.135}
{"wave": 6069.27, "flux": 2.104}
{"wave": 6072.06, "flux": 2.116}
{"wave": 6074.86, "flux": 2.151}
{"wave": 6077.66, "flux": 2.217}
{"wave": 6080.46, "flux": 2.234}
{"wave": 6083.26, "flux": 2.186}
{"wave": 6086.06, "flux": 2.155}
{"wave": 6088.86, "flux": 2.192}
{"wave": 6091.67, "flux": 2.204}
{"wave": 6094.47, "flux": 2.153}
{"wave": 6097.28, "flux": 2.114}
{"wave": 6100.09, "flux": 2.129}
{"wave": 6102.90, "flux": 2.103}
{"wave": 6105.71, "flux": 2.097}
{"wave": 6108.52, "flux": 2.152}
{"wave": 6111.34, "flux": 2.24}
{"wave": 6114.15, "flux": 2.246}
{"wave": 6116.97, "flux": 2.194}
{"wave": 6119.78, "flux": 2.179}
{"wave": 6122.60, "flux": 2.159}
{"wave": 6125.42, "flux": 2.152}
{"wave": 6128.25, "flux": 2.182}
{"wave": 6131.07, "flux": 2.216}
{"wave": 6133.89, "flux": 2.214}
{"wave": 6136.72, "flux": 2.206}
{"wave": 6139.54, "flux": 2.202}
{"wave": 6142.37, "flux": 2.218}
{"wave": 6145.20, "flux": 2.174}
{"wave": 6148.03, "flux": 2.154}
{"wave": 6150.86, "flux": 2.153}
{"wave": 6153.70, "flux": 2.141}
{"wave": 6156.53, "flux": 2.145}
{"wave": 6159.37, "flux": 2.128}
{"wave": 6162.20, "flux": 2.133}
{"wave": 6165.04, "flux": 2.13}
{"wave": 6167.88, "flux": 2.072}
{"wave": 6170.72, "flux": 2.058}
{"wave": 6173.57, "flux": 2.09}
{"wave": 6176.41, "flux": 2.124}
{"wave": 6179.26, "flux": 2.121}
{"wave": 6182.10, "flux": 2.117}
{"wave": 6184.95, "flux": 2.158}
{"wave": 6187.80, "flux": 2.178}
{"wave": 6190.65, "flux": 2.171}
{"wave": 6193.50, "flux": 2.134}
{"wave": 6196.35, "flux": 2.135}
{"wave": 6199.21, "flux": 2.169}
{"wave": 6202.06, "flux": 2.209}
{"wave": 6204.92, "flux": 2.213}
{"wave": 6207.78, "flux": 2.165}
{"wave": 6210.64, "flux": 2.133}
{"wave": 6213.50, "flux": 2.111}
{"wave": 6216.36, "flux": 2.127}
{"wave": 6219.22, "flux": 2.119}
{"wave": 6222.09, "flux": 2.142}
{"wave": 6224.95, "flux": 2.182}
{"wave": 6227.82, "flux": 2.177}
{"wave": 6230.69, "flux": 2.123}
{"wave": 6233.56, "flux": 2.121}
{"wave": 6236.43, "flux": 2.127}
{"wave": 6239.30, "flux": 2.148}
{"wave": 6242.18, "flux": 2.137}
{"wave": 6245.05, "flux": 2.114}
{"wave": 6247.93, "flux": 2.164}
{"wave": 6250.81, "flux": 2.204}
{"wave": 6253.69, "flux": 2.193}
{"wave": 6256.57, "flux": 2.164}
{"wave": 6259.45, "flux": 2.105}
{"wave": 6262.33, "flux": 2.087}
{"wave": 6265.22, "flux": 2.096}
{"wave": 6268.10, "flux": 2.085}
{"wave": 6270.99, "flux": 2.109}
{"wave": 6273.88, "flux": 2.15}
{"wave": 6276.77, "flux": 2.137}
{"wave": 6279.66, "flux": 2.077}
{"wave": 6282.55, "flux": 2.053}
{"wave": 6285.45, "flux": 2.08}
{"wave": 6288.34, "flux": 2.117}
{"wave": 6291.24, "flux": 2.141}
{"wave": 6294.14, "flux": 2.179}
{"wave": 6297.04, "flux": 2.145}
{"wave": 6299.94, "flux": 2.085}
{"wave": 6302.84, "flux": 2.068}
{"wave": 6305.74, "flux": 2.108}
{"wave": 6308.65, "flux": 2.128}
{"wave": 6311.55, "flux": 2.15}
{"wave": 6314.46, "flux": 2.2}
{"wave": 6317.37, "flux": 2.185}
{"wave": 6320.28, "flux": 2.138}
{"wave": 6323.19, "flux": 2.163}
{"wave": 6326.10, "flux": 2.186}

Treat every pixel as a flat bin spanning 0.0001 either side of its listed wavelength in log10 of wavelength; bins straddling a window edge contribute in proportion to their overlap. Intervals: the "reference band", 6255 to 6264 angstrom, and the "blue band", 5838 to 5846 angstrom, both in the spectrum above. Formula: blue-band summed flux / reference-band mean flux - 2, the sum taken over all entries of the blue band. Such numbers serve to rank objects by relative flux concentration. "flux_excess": 0.899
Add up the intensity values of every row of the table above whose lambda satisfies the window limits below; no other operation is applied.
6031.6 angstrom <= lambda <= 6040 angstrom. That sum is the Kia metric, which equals 6.44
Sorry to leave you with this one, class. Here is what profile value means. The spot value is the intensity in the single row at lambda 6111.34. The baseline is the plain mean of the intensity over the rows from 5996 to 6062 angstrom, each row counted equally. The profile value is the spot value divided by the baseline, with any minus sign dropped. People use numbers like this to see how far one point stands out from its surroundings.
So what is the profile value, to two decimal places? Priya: 1.05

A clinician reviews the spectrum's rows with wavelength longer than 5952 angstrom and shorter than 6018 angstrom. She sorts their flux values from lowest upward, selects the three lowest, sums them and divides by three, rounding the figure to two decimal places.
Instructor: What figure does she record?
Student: 2.02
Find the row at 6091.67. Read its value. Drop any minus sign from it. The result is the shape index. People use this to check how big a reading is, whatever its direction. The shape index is 2.20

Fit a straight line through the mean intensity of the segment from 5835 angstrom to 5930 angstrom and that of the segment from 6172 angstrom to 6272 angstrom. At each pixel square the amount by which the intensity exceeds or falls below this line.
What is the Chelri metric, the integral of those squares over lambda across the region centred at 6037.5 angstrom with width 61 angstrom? 0.16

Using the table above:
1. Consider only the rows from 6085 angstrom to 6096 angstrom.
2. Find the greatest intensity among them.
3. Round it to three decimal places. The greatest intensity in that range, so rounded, 2.204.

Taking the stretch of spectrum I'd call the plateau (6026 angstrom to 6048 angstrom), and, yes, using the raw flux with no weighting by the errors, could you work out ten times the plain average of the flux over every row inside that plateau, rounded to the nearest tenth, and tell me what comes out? 21.2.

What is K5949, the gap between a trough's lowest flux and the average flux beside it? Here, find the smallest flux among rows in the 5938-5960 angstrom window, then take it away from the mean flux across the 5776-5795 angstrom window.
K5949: 0.19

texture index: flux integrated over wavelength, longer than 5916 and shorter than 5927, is 23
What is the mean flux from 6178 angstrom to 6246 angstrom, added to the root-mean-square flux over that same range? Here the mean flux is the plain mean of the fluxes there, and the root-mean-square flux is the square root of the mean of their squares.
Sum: 4.29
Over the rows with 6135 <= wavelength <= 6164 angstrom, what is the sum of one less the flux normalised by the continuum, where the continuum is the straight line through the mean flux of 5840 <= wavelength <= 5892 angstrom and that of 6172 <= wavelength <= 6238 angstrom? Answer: -0.12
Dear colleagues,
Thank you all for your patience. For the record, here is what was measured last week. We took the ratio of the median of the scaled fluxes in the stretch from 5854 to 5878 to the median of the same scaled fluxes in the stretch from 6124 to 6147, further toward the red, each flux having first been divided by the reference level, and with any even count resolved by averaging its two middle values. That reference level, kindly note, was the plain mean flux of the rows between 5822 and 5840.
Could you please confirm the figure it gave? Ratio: 0.961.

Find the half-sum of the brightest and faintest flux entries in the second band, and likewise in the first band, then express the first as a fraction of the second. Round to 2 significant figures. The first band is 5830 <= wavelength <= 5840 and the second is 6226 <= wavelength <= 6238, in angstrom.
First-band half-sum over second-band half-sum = 0.98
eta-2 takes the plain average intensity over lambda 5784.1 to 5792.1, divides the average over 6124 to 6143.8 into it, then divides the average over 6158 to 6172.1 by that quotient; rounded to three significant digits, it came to 2.05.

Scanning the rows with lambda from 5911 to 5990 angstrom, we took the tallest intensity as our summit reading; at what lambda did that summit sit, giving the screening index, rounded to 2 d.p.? 5928.38 angstrom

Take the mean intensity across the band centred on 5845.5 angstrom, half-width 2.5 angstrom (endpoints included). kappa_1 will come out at 2.07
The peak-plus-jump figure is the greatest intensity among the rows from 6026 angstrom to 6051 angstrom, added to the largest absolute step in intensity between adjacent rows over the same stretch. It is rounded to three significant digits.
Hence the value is 2.30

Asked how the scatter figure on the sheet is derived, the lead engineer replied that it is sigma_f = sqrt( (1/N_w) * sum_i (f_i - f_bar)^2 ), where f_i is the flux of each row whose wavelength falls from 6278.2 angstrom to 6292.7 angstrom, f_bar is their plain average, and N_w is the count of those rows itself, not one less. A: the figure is 0.031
